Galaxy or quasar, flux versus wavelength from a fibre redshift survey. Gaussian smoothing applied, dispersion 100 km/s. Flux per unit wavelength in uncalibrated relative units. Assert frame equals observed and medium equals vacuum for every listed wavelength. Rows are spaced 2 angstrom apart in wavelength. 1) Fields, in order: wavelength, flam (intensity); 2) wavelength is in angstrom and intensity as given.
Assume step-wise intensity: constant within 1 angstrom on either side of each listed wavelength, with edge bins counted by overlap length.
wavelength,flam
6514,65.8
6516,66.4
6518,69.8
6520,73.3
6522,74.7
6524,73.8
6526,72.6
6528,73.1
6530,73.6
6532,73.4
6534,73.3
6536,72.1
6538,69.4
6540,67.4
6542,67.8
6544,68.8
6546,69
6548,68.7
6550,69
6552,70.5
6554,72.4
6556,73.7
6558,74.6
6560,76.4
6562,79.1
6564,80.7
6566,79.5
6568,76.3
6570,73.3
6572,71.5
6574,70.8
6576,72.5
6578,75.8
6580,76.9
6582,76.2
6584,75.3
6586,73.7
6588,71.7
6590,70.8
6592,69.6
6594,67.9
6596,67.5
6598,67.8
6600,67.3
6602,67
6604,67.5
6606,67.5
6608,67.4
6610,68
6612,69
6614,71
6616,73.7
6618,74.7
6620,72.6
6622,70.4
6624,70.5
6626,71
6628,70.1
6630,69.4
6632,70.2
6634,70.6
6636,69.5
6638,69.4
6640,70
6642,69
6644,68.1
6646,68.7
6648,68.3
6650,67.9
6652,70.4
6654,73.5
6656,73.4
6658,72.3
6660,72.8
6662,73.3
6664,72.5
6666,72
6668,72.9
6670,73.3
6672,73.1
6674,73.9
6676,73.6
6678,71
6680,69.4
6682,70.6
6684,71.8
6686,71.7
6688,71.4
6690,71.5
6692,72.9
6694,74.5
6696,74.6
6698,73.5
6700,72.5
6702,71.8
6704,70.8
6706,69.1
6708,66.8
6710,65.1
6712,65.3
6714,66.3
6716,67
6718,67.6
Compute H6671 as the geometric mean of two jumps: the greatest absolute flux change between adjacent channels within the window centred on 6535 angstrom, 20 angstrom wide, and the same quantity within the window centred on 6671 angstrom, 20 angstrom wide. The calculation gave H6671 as 2.65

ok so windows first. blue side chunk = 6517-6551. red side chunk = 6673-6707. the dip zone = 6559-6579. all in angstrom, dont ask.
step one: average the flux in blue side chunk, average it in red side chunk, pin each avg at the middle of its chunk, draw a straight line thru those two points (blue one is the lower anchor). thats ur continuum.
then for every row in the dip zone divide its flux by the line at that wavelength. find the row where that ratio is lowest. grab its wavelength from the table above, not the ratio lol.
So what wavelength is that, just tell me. 6574 angstrom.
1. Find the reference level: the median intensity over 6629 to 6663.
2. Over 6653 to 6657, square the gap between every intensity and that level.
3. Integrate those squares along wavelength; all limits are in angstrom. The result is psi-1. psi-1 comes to 48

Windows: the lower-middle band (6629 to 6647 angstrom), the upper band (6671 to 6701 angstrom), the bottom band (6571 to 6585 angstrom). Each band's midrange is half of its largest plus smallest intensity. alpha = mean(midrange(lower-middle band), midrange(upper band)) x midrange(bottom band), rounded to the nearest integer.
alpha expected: 5219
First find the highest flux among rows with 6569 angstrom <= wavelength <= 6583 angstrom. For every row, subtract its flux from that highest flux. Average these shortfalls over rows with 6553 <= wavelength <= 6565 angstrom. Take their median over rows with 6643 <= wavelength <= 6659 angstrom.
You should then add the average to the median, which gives 8.1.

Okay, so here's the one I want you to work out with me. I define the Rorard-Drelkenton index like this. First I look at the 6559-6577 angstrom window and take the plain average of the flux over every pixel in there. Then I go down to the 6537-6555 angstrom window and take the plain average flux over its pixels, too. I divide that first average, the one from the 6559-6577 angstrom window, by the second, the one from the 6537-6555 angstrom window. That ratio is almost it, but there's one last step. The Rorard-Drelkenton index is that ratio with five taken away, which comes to -3.91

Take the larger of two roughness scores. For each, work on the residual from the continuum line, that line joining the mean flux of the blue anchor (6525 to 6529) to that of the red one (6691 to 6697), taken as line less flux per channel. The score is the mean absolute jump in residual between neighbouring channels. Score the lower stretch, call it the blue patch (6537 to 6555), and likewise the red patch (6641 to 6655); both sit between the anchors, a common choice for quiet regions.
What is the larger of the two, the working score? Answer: 1.3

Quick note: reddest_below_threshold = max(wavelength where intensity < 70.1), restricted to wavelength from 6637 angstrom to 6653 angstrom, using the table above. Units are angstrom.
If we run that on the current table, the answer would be 6650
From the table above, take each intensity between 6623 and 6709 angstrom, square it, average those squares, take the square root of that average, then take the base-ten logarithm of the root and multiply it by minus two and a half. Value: -4.63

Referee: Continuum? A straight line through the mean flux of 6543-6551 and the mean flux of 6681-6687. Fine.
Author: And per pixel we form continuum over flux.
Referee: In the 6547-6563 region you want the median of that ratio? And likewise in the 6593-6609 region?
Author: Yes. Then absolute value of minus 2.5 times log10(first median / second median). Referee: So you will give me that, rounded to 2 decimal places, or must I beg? 0.10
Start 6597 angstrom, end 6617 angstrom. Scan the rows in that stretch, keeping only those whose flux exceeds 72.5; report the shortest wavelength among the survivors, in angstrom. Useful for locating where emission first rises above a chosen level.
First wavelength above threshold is 6616 angstrom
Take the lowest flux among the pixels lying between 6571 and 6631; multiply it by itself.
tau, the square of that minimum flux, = 4489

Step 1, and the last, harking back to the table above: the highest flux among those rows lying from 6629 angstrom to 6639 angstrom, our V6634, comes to 70.6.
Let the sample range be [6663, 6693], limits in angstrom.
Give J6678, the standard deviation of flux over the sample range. 1.2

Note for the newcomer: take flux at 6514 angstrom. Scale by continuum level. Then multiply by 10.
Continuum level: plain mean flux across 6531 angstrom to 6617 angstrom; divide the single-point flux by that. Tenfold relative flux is 9.2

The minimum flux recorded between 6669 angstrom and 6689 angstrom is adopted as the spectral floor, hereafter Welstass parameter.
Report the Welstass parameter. 69.4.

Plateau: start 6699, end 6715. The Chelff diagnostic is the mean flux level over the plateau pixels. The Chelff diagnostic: 68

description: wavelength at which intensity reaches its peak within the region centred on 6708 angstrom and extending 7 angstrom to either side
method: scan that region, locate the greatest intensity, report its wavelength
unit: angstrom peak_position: 6702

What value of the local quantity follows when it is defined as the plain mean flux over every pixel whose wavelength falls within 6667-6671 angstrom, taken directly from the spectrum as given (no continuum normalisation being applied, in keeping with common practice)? 73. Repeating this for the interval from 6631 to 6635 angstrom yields 70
